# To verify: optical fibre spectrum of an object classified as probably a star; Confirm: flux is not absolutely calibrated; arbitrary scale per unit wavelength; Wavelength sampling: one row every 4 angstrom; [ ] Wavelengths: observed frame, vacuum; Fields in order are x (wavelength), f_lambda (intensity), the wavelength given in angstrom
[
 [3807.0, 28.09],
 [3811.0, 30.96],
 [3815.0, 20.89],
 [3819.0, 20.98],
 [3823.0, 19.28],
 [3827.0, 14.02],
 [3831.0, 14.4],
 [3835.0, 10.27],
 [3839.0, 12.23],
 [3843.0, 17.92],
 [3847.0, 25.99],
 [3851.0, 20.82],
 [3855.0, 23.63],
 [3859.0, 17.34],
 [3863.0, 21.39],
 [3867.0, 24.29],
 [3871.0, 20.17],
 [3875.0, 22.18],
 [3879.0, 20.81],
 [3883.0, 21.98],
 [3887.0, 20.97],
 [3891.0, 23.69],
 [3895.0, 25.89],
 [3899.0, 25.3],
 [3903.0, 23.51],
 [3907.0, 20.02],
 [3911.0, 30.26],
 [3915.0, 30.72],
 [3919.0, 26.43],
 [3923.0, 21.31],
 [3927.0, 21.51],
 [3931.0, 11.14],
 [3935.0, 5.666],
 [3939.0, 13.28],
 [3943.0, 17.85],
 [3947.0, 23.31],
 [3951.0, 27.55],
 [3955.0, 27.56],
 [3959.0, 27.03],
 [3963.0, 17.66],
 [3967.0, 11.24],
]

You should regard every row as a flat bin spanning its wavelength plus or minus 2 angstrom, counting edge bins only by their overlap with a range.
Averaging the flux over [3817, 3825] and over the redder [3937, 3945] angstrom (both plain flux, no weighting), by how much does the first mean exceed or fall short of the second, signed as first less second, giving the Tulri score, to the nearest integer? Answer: 5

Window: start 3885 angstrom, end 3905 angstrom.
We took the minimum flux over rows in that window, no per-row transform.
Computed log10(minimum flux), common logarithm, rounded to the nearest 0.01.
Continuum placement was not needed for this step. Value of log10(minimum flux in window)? 1.32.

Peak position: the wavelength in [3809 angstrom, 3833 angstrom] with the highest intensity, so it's 3811.0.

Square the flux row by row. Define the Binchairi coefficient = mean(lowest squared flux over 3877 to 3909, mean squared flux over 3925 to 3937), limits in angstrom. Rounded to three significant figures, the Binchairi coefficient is 304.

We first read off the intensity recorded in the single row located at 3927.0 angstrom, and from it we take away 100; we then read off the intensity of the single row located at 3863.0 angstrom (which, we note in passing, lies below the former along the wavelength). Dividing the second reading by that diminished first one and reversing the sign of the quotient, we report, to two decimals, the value 0.27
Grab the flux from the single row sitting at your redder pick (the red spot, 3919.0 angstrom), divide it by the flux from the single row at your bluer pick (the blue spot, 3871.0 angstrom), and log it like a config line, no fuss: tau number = 1.3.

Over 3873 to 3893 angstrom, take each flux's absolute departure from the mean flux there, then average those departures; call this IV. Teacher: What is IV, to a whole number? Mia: 1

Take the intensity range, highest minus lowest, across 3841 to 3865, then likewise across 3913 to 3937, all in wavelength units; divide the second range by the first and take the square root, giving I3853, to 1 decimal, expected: 1.7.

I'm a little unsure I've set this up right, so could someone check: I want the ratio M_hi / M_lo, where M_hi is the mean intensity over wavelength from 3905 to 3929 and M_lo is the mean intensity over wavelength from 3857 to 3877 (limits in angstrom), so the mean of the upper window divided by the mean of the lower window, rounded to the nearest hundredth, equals 1.19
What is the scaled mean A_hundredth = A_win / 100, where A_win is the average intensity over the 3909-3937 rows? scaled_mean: 0.210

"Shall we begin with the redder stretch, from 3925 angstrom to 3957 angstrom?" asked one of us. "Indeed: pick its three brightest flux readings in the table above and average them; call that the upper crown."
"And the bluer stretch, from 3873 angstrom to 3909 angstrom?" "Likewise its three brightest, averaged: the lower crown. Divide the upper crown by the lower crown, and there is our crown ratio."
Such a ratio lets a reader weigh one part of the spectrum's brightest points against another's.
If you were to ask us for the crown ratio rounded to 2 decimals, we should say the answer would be 1.05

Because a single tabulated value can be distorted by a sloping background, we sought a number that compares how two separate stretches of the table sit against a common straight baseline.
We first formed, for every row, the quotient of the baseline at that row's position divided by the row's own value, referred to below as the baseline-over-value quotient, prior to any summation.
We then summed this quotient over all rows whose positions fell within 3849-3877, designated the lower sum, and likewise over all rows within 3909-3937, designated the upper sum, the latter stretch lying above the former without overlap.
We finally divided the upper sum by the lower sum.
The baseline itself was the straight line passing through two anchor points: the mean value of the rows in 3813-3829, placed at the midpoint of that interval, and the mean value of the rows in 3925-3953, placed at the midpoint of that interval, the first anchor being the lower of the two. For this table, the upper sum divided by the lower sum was 1.33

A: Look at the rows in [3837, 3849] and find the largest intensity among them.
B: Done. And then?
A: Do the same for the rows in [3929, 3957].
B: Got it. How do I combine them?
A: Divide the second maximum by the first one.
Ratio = 1.1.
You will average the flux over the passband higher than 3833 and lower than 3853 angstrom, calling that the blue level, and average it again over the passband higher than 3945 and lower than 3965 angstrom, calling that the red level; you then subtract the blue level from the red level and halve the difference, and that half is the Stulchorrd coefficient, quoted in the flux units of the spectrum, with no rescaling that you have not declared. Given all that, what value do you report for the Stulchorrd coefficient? 4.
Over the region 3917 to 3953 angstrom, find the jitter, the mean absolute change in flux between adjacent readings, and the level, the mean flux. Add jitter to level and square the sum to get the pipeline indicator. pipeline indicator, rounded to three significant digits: 579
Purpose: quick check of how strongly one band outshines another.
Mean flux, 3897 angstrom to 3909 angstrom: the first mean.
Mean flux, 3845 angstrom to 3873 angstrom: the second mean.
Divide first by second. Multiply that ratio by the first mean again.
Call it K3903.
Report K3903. 24.0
